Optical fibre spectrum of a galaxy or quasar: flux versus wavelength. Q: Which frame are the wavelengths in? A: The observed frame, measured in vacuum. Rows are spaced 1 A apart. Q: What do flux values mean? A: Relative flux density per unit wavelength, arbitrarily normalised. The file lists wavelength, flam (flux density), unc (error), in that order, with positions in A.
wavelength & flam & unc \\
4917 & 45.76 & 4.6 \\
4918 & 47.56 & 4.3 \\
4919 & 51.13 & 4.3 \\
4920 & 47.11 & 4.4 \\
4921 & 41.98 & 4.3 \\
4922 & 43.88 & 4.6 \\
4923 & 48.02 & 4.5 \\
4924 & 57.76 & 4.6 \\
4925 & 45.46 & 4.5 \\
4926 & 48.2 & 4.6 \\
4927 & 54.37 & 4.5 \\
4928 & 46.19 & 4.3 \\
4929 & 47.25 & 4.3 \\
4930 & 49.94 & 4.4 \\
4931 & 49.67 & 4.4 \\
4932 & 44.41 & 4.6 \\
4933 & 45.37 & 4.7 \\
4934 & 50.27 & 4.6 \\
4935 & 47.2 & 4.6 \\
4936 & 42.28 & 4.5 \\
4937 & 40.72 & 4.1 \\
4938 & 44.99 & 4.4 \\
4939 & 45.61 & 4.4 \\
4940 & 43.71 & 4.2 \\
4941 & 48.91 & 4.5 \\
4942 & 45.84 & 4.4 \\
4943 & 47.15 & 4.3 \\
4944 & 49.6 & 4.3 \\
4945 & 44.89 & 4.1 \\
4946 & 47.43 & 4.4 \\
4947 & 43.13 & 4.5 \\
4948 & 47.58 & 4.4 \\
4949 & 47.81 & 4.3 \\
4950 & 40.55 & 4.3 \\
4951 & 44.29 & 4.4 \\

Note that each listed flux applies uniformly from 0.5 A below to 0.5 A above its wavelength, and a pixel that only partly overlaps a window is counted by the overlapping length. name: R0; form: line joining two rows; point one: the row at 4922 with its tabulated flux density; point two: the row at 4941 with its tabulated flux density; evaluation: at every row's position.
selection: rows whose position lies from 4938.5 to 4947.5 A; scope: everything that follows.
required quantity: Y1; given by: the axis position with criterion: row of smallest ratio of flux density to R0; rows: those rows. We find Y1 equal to 4947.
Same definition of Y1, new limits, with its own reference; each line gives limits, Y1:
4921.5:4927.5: 4922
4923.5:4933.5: 4932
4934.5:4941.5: 4937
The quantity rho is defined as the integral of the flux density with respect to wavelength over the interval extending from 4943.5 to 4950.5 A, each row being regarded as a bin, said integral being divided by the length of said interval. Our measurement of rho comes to 45.9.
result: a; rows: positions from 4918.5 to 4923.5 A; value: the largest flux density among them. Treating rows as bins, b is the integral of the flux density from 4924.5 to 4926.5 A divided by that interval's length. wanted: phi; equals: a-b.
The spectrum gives 4.3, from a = 51.13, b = 47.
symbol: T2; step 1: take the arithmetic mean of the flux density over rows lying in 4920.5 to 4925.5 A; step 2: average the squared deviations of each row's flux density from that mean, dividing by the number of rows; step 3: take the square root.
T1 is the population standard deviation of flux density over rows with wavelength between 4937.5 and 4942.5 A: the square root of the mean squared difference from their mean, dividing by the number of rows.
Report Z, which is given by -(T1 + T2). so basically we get -7.3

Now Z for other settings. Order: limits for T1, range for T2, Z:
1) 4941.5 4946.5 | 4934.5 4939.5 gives -3.9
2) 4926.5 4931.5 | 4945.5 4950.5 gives -5.8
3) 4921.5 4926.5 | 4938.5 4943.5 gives -6.6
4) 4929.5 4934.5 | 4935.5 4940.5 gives -4.3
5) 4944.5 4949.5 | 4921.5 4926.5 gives -6.7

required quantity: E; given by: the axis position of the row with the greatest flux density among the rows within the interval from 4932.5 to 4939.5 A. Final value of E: 4934 A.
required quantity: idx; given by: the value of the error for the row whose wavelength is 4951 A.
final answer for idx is 4.40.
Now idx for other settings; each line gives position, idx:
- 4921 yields 4.30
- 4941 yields 4.50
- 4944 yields 4.30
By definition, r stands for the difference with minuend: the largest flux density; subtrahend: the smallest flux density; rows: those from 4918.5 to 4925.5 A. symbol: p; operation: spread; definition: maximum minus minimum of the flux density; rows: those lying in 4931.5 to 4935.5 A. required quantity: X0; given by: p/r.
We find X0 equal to 0.37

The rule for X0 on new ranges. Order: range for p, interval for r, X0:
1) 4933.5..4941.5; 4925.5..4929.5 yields 1.17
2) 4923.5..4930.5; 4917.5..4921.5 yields 1.34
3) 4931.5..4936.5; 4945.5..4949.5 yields 1.71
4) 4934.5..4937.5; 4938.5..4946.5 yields 1.10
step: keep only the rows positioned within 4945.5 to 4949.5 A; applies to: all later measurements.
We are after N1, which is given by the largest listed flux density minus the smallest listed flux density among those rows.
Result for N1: 4.7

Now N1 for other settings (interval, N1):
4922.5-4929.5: 12.3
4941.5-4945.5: 4.7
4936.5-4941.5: 8.2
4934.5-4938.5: 6.5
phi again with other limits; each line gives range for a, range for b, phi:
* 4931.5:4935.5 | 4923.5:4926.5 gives -0.2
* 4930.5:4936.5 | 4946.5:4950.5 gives 5.5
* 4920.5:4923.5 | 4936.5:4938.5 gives 5.2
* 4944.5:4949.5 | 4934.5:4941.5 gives 3.0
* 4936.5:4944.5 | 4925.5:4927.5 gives -1.7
